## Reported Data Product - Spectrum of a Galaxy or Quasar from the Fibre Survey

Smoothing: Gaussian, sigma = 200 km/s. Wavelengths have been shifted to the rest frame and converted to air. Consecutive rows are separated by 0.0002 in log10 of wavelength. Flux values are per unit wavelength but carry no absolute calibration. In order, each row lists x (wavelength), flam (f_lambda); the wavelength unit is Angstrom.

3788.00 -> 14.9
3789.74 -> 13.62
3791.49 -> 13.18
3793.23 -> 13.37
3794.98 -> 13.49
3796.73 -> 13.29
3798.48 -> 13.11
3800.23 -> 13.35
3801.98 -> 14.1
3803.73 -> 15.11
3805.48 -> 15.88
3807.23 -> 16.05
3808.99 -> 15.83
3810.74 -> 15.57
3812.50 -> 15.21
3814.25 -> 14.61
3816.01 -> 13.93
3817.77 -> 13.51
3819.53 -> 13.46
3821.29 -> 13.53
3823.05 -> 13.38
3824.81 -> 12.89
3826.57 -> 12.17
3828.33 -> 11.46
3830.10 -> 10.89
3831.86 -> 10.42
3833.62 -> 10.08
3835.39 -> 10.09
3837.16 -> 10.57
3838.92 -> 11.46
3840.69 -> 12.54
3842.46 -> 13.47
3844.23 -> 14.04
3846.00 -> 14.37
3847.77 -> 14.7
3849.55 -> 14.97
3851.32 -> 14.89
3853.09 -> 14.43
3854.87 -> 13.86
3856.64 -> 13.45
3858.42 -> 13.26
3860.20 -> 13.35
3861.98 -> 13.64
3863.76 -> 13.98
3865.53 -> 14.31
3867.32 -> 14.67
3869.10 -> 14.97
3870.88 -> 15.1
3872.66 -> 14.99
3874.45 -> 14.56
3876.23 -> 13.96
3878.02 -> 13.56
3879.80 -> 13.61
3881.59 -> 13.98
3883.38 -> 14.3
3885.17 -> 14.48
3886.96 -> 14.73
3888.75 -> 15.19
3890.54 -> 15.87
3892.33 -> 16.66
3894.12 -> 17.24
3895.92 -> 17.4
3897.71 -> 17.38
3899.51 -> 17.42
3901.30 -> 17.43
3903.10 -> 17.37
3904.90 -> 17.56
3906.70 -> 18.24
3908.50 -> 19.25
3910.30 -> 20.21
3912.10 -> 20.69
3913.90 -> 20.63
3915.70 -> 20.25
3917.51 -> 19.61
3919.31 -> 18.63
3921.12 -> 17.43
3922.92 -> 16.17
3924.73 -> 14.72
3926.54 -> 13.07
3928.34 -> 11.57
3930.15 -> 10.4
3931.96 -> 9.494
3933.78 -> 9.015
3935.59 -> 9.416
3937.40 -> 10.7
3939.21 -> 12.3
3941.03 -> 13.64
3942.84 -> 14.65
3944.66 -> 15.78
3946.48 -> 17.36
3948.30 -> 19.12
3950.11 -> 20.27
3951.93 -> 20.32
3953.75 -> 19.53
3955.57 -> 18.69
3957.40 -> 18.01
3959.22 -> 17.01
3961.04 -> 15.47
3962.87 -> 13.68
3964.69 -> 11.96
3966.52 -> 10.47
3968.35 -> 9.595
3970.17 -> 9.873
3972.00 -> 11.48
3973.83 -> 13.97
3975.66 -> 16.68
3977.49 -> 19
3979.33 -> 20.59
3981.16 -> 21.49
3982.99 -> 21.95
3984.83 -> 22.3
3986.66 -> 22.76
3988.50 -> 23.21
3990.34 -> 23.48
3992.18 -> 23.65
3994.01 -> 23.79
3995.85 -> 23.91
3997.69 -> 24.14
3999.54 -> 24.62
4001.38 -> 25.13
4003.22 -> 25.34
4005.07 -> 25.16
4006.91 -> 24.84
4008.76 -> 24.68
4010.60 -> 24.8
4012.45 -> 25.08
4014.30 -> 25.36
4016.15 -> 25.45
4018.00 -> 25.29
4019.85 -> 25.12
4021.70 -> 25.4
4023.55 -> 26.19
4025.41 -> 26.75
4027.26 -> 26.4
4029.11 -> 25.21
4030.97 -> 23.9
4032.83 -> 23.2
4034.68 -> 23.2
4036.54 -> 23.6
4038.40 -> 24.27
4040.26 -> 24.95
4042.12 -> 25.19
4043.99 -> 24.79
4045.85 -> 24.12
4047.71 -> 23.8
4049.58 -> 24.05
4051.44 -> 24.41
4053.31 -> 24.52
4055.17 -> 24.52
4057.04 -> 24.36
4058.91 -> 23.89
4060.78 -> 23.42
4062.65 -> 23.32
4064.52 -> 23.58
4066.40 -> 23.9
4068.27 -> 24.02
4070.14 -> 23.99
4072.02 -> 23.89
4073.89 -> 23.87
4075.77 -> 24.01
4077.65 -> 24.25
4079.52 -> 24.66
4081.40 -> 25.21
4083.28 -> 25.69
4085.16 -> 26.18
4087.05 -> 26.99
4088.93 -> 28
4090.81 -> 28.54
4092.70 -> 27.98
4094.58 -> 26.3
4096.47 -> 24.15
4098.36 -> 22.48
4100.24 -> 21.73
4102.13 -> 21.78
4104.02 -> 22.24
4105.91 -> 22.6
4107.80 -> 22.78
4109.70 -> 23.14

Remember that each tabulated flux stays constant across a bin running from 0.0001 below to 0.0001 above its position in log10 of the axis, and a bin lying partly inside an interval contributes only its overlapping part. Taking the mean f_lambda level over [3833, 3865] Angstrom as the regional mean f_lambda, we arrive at 13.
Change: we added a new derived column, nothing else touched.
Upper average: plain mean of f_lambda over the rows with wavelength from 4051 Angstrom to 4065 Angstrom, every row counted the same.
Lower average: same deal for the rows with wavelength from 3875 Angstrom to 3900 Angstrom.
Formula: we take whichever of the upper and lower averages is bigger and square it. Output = 576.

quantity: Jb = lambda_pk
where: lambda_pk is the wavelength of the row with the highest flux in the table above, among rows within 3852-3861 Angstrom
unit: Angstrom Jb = 3853.09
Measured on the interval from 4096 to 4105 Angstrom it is 4096.47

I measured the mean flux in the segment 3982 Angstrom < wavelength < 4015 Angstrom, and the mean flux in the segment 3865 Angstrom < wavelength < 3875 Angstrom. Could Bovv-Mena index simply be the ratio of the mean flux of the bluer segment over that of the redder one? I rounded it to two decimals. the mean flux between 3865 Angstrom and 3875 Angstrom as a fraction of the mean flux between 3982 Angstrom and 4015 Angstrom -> 0.61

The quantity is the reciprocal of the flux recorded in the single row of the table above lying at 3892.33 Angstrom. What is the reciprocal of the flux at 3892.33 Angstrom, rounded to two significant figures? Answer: 0.060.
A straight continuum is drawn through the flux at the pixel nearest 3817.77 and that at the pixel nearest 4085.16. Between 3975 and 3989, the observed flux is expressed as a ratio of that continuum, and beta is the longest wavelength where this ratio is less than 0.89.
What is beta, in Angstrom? 3975.66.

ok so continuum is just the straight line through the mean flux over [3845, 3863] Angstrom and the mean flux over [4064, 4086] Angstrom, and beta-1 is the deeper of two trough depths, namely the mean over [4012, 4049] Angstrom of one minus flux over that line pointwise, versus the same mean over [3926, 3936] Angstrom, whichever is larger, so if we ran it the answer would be 0.41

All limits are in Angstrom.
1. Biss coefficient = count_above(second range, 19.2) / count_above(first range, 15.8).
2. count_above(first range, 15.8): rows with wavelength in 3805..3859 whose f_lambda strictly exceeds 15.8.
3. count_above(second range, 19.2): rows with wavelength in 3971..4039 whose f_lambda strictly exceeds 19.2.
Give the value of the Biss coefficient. 11.0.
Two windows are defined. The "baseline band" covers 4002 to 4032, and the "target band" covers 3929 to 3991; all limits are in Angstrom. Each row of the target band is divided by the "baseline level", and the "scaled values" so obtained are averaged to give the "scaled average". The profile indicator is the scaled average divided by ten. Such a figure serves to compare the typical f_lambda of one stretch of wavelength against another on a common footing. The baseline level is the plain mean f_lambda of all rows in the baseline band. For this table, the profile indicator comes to 0.063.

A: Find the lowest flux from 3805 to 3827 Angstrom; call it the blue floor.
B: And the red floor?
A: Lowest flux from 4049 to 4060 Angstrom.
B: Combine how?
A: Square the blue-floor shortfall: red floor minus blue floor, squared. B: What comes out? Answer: 137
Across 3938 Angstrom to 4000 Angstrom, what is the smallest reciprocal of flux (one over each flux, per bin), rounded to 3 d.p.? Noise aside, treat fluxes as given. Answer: 0.041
